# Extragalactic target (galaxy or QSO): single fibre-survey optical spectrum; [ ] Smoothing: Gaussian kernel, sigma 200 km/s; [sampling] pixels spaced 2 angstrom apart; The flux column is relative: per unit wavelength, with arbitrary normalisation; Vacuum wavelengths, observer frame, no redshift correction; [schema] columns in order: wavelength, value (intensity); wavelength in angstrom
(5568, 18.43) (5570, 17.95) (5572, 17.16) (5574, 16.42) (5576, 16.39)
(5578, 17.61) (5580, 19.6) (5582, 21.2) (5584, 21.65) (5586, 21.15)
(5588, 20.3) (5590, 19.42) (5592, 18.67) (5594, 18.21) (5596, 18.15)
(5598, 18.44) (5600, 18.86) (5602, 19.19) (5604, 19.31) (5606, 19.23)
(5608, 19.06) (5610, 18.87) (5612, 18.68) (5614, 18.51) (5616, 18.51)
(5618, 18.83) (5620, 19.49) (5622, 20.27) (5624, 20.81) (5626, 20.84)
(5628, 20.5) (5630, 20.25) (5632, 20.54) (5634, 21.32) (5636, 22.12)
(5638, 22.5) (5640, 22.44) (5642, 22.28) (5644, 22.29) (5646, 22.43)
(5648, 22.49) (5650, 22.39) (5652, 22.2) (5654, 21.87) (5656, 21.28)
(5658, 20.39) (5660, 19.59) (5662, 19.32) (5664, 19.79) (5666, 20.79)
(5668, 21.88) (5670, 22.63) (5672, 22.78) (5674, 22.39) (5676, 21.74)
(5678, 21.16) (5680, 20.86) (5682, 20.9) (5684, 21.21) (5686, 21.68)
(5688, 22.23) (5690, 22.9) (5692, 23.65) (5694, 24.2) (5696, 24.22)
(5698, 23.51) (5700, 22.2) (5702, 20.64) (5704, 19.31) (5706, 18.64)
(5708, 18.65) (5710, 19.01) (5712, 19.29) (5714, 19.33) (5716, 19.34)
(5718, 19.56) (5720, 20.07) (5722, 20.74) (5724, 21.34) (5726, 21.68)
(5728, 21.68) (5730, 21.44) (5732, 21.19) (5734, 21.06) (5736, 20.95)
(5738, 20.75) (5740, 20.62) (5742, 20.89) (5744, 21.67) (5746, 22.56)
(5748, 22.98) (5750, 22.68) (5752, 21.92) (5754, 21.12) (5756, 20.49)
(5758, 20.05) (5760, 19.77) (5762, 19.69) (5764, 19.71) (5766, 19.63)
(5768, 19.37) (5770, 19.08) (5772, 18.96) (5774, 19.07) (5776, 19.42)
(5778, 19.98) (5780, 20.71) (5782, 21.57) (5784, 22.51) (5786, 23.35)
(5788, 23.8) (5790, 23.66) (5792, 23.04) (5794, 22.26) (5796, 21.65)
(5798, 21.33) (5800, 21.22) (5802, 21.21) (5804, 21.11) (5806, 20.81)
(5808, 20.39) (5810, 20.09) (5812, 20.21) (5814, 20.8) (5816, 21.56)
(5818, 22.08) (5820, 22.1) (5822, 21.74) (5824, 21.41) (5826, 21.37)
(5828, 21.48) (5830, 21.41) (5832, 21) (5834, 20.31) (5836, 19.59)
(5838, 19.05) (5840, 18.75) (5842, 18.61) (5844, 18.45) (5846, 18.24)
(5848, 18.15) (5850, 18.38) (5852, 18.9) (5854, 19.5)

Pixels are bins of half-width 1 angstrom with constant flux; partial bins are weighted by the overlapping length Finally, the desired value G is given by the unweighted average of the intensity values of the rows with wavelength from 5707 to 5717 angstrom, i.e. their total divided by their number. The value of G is 19.1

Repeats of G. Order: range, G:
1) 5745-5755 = 22.3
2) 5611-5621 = 18.8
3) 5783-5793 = 23.3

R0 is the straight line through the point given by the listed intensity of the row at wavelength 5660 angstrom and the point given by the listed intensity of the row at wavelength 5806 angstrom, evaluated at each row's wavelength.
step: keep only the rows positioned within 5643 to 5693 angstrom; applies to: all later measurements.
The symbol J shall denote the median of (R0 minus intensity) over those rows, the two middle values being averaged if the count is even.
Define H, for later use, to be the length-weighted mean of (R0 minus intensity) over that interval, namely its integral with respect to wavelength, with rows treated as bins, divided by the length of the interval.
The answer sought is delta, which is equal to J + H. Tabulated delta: -4.2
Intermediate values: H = -2.0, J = -2.2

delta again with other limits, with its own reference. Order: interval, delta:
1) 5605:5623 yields 0.5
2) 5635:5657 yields -5.6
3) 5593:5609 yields 0.5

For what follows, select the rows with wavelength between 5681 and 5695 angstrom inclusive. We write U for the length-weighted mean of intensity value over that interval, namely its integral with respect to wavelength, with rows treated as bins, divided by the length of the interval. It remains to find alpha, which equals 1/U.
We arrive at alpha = 0.045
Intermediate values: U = 22.4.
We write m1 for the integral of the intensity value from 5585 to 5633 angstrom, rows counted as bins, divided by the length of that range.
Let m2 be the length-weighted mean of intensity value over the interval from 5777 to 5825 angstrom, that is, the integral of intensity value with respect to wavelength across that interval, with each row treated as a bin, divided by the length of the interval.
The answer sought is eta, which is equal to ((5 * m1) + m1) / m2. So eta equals 5.4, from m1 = 19.4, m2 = 21.6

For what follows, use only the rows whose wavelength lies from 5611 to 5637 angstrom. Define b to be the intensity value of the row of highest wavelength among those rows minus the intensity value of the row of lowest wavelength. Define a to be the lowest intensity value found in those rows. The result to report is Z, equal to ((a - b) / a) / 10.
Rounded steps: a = 18.51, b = 3.4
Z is 0.081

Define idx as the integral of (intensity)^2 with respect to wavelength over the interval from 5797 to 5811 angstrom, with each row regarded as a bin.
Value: 6106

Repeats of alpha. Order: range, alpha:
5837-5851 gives 0.054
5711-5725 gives 0.050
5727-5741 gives 0.047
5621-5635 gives 0.048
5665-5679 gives 0.046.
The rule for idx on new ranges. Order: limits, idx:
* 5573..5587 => 5196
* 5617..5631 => 5686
